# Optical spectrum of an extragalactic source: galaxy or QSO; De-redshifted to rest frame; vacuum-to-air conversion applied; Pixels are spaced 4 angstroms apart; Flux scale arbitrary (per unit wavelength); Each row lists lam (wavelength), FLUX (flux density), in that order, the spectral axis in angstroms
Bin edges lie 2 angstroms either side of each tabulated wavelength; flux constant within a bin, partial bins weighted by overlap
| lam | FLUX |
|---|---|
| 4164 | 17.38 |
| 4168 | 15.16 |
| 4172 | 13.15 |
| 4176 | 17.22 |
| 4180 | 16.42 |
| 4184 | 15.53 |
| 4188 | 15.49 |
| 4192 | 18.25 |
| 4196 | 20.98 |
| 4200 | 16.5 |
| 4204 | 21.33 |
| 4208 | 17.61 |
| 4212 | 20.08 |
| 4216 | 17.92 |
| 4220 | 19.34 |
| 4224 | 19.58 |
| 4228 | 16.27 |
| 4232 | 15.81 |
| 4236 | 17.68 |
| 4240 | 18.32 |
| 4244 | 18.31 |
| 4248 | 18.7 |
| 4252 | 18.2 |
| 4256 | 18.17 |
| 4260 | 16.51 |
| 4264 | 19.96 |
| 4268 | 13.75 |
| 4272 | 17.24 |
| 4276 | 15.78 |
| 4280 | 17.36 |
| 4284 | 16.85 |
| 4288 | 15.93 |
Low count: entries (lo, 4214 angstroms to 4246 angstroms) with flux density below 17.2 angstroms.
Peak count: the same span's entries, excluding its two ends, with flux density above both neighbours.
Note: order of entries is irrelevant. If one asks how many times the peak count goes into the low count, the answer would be 1.0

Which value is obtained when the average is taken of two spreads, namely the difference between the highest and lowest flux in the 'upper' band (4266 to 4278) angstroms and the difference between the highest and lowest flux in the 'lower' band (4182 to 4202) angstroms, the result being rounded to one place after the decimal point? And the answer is 4.5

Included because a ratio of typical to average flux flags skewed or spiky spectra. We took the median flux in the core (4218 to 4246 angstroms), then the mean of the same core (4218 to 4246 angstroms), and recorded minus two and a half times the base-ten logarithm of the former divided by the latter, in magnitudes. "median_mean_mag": -0.025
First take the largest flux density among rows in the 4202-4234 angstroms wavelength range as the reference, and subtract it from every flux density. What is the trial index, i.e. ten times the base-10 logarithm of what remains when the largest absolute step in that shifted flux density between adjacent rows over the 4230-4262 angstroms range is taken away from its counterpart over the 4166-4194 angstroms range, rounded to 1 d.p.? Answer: 3.4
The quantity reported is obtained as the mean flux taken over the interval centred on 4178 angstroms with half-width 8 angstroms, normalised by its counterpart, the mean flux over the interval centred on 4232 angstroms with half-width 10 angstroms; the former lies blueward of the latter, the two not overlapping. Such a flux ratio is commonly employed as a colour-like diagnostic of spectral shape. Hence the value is 0.89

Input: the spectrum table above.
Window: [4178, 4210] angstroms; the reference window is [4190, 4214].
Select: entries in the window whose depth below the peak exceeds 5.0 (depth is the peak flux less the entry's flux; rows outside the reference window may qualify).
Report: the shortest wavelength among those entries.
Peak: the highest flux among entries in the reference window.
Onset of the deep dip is 4184 angstroms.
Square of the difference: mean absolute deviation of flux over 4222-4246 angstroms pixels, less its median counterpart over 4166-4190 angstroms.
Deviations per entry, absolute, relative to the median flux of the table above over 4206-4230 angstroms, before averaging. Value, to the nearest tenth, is 3.4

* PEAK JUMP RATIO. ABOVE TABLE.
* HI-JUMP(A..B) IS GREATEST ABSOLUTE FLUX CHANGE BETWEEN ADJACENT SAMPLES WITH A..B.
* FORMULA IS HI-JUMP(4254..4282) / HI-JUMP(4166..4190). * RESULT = 1.5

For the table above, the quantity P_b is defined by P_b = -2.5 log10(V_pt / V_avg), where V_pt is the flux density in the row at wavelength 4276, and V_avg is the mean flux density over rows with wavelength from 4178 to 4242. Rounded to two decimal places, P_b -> 0.14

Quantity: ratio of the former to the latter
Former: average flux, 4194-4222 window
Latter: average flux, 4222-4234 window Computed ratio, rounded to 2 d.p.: 1.11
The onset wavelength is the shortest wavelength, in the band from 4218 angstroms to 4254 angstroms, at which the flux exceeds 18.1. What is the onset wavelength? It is 4220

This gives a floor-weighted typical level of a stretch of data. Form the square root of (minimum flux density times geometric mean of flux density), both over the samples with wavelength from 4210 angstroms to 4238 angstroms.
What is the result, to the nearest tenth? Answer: 16.9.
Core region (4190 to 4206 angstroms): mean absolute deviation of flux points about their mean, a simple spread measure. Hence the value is 1.9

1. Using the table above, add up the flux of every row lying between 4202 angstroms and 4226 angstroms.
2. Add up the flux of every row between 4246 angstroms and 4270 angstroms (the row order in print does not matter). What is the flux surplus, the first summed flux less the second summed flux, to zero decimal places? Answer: 11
